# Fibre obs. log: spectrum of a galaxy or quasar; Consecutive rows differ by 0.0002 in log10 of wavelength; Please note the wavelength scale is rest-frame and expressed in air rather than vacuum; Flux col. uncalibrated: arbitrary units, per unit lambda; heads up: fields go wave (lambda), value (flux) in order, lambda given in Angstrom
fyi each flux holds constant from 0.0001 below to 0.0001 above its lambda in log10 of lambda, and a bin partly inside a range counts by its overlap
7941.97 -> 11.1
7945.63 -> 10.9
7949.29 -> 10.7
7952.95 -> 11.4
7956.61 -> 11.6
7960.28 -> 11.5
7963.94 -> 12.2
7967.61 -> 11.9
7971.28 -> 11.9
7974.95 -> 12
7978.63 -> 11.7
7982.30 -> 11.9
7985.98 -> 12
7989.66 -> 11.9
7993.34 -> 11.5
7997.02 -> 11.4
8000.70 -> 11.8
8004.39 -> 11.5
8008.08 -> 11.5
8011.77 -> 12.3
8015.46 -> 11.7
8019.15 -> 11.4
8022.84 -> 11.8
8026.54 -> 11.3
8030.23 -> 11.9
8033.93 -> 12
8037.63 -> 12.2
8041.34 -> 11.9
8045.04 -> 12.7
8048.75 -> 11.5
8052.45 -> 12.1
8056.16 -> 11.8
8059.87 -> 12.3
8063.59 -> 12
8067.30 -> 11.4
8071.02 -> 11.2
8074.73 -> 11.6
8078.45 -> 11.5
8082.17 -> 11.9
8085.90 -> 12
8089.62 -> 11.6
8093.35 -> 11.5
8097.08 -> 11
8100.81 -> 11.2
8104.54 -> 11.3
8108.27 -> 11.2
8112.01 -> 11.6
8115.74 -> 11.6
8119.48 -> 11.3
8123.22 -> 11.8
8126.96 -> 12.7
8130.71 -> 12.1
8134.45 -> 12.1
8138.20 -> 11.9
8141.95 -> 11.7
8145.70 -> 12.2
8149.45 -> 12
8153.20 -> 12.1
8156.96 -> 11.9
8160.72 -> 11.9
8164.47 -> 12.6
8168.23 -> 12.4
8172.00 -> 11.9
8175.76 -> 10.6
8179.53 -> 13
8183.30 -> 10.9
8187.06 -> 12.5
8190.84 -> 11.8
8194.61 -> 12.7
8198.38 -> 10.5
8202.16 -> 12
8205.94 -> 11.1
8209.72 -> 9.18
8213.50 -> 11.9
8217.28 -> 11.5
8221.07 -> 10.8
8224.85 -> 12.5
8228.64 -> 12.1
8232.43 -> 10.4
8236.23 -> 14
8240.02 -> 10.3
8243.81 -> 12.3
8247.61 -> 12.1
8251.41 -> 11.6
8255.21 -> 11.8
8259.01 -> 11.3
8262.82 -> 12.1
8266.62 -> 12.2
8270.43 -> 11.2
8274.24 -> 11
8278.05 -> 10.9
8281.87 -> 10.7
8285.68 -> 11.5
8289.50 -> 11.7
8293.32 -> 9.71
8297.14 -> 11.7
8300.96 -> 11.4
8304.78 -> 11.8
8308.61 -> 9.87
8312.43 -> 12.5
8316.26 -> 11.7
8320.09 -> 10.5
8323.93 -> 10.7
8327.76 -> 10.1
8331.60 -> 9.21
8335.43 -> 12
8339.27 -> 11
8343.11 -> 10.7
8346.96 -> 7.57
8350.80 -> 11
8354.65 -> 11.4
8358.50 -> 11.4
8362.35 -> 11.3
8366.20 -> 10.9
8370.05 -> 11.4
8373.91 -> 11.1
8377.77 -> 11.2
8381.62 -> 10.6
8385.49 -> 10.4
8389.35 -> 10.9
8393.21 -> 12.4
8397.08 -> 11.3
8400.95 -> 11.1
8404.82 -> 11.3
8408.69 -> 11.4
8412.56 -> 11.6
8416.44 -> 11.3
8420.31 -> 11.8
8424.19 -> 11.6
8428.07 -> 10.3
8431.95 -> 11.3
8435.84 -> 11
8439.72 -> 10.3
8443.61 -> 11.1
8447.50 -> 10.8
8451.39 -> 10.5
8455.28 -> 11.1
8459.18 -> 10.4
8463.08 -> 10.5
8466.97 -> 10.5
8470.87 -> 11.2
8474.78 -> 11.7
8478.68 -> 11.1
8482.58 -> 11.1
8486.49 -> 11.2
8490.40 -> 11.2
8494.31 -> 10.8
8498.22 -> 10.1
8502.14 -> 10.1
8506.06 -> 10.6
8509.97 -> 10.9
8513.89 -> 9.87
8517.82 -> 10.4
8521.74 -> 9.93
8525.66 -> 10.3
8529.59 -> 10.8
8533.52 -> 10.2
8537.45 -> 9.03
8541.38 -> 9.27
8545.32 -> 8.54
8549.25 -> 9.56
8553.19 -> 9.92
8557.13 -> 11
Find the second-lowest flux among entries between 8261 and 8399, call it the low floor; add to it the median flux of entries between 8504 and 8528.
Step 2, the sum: 19.6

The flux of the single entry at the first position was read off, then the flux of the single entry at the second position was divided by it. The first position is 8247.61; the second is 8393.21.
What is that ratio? 1.02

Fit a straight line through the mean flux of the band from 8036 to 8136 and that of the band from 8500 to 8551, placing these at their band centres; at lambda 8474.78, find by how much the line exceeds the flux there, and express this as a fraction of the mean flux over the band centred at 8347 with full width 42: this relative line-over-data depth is -0.14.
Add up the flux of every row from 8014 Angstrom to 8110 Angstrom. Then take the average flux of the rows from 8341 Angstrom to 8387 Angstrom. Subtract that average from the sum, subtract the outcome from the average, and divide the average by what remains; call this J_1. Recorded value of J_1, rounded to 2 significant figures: -0.038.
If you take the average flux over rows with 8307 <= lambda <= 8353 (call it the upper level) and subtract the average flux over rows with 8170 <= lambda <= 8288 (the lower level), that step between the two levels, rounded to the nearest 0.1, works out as -1.0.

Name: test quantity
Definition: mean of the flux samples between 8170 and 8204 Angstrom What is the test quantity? 11.8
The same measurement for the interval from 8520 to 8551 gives 9.7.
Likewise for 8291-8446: 11.0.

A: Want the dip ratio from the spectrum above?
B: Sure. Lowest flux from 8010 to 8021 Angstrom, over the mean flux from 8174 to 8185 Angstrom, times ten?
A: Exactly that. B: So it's 9.9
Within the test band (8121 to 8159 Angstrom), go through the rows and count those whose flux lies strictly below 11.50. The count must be 0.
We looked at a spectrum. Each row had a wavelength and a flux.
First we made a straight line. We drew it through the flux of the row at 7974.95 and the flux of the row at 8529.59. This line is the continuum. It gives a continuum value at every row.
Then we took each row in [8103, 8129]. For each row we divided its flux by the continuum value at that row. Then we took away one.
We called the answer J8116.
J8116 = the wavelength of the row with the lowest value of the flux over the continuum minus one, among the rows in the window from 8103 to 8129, 8108.27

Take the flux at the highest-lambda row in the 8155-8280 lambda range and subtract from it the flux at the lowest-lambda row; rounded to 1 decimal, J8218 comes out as -1.0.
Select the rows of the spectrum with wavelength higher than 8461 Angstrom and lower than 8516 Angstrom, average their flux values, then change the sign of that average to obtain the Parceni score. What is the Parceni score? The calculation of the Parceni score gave -10.8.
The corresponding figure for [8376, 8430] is -11.2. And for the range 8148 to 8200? -11.9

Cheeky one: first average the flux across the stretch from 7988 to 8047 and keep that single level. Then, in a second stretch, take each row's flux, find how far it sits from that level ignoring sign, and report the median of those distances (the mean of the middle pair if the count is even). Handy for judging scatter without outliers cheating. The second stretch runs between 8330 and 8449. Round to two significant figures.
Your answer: 0.70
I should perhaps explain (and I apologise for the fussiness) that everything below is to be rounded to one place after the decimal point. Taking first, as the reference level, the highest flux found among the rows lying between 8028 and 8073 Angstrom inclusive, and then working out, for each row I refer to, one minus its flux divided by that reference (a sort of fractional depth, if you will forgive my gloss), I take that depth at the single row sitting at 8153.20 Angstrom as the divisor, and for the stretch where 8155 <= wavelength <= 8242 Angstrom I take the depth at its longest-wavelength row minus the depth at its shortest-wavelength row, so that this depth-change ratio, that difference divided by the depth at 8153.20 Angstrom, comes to 2.7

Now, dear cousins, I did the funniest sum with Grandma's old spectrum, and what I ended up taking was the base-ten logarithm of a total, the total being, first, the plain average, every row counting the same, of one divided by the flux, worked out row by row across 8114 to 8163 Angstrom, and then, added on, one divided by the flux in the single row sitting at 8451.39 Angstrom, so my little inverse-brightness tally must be -0.747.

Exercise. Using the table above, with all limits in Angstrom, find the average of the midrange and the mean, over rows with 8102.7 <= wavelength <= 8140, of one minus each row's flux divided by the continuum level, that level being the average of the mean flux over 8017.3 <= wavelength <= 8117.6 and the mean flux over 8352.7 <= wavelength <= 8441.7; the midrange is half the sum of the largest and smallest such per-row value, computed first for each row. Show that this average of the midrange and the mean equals -0.037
